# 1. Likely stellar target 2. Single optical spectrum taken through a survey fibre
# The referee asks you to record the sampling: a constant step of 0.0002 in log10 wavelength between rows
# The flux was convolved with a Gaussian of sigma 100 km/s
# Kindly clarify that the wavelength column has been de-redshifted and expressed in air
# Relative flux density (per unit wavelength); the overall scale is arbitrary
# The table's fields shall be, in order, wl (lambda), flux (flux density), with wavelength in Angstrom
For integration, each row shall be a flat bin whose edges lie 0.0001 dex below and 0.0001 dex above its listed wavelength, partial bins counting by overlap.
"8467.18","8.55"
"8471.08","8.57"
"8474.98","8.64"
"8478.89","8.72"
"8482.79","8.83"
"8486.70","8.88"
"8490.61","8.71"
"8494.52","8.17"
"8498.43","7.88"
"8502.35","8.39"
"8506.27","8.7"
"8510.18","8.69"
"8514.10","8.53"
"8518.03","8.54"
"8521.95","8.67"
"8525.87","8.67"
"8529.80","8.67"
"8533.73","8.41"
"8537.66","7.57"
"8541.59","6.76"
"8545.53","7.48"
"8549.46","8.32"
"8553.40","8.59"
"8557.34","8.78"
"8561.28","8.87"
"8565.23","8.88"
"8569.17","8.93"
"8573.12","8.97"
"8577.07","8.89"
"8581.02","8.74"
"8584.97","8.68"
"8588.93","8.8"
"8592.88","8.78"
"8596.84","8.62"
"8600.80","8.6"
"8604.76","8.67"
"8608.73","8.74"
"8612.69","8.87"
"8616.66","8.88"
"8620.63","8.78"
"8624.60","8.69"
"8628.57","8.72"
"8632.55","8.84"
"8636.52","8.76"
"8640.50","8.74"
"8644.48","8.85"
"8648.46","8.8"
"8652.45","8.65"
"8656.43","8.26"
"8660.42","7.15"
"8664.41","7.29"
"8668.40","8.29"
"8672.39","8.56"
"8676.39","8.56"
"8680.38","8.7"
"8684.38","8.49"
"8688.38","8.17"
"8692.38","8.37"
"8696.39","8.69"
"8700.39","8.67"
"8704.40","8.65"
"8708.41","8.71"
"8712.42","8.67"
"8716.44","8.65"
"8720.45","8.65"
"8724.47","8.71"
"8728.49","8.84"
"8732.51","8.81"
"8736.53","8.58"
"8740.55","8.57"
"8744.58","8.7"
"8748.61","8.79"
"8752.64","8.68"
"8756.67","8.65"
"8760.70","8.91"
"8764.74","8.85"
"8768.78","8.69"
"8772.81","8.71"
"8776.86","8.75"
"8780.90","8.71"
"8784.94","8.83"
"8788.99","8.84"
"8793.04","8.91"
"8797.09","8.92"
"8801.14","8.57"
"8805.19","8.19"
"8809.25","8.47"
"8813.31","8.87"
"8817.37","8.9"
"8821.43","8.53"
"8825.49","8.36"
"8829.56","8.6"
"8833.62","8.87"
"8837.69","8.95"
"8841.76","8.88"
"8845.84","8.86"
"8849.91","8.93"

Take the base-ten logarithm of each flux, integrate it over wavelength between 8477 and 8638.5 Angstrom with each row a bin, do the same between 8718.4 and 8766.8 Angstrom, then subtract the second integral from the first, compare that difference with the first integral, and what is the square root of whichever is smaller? 10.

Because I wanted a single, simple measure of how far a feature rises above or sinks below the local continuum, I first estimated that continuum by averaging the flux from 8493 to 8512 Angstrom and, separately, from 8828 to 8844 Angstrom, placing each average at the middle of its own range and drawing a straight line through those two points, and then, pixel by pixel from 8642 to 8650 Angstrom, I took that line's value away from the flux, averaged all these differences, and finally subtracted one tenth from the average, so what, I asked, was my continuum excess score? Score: 0.2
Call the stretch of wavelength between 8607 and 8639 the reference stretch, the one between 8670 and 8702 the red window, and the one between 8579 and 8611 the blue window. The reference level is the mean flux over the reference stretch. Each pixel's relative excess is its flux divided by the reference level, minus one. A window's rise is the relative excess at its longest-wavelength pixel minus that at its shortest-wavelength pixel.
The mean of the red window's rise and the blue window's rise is 0.006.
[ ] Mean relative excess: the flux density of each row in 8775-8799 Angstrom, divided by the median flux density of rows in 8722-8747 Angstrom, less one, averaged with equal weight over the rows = 0.014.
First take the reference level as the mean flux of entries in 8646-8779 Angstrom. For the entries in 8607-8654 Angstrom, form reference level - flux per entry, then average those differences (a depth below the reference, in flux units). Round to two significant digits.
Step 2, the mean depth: -0.22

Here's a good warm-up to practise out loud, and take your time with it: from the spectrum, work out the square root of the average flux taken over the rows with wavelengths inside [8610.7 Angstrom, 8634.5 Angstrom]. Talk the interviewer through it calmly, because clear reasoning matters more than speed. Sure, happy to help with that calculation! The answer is 2.97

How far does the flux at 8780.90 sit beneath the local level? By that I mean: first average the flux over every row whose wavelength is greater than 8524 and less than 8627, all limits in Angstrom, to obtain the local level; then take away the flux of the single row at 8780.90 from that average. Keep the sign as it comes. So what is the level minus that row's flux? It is -0.15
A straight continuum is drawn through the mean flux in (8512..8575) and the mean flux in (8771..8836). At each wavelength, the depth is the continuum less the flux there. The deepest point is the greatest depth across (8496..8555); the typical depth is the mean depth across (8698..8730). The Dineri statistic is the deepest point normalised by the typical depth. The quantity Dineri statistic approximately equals -17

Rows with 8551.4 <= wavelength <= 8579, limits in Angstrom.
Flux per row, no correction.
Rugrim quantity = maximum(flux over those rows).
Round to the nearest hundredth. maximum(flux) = 8.97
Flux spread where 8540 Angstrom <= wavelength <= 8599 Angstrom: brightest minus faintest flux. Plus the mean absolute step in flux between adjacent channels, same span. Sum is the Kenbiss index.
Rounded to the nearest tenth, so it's 2.4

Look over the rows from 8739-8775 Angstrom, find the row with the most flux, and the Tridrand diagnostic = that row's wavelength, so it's 8760.70 Angstrom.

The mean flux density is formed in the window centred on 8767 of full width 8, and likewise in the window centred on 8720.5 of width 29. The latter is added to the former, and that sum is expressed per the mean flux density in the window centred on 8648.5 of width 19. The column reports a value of 2.02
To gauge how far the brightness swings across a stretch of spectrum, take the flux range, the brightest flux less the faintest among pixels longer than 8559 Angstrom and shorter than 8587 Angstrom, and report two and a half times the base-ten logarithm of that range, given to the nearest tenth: -1.3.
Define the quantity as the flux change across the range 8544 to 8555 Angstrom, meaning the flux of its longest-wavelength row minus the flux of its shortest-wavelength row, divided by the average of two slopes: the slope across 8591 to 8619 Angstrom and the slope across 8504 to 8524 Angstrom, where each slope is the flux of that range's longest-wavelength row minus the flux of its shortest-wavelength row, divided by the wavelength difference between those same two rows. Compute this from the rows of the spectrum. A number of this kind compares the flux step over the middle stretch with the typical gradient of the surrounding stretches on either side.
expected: 969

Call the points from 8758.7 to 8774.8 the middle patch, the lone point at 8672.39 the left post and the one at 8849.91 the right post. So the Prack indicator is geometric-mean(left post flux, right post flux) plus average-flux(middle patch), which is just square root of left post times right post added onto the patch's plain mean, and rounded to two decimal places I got 17.53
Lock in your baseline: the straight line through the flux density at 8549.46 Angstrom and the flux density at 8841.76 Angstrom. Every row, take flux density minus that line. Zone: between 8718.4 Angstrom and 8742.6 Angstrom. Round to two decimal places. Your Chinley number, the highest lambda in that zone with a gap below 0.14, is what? 8740.55 Angstrom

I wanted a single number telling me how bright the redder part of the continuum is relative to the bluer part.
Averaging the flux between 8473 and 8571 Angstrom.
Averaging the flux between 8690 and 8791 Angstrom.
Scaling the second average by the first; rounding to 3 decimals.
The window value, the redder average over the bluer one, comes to 1.030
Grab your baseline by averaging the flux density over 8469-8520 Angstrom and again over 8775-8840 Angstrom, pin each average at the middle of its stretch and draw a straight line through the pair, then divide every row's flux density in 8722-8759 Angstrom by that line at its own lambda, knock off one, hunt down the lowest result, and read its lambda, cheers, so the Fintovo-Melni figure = 8740.55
